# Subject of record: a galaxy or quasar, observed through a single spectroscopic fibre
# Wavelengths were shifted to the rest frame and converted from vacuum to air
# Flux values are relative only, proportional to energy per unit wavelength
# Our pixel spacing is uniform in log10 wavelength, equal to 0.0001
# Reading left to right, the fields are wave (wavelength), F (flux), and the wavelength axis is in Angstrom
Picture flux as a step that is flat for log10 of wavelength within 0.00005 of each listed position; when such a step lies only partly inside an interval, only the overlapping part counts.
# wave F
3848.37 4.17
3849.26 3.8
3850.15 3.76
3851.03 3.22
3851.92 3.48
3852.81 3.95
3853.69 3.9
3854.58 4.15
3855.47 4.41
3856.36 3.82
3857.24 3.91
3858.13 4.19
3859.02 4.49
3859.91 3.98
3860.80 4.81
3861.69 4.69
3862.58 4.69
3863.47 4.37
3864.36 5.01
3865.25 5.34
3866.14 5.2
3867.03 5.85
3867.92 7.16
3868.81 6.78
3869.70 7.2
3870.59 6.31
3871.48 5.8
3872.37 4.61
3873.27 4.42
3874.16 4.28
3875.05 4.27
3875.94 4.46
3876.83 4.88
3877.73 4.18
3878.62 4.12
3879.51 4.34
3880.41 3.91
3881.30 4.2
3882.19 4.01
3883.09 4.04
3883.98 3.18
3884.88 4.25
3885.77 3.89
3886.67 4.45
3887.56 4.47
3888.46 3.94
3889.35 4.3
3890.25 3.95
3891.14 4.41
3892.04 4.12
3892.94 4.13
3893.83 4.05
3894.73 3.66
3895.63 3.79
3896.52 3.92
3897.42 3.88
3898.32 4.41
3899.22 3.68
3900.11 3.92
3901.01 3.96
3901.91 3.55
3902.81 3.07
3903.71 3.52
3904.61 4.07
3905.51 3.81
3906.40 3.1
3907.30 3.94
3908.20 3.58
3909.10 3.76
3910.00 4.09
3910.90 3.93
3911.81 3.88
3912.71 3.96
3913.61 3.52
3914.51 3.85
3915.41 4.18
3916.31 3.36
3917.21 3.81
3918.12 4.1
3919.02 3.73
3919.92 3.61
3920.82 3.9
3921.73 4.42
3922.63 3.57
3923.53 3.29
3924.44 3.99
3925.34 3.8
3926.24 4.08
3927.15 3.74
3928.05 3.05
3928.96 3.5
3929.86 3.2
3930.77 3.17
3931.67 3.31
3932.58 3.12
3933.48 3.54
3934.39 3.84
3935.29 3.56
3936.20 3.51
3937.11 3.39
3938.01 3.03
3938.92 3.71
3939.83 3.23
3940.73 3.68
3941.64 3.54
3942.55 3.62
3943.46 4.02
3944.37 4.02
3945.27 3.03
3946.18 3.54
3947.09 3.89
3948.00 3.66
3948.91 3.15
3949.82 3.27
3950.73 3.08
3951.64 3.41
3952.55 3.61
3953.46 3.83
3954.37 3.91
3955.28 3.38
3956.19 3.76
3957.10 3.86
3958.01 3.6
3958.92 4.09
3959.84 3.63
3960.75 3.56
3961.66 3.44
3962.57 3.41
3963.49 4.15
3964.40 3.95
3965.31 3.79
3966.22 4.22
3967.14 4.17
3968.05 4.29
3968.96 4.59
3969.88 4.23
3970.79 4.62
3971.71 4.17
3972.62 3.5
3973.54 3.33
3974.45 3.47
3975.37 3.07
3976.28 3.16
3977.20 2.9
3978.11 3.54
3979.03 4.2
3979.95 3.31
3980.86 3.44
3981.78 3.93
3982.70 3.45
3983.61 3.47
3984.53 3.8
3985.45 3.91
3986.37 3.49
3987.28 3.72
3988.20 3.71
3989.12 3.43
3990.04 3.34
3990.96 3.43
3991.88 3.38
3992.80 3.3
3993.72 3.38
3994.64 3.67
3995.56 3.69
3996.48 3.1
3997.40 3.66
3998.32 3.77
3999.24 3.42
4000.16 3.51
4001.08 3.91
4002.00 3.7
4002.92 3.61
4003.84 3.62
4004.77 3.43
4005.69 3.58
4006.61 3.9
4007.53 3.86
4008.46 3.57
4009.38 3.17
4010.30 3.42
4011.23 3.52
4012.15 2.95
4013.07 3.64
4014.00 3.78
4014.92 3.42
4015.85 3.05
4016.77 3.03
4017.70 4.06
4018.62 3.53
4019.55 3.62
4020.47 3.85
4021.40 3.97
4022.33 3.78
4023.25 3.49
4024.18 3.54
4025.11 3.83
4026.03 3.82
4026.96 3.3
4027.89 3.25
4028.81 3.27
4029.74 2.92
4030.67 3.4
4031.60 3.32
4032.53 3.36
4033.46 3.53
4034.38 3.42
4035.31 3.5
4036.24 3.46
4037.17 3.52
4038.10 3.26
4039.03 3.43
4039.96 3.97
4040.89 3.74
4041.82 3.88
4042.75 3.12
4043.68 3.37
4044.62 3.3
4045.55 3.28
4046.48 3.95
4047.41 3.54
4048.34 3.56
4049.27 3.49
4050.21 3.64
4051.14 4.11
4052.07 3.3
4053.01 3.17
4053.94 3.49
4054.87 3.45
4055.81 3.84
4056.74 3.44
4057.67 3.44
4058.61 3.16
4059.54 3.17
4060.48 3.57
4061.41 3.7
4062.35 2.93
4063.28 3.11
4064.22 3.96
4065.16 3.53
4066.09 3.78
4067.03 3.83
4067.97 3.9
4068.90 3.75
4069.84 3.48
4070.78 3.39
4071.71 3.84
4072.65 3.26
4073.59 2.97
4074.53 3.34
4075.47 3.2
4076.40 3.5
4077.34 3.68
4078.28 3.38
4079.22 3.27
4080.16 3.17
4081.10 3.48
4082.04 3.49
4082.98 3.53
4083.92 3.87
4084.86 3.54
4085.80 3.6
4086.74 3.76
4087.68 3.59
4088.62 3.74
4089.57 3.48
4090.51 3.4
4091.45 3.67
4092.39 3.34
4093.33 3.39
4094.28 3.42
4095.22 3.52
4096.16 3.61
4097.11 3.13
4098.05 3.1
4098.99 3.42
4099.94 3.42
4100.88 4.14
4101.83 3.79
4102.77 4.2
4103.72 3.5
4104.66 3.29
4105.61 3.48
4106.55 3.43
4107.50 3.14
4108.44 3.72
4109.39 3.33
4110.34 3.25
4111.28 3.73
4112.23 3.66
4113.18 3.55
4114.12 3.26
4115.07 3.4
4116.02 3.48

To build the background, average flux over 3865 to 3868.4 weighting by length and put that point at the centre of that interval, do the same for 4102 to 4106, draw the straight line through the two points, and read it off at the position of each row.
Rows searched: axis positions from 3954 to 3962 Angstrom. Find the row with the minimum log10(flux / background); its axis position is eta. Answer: 3955.28 Angstrom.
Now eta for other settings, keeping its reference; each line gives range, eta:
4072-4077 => 4073.59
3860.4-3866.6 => 3863.47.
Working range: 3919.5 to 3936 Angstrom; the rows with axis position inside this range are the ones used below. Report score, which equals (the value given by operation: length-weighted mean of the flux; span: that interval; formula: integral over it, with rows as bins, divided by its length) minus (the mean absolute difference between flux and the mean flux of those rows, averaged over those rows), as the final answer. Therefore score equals 3.30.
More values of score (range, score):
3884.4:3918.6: 3.66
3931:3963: 3.32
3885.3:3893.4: 3.99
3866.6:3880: 4.22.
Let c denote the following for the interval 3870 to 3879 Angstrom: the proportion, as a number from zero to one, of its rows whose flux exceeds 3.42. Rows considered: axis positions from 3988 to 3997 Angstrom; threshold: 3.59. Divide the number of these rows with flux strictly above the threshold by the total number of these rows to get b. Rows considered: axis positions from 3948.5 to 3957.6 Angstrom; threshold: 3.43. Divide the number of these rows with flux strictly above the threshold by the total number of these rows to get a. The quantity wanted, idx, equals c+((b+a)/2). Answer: 1.40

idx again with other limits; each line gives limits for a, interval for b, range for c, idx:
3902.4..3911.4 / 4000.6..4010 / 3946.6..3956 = 1.20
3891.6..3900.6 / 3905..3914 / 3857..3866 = 1.85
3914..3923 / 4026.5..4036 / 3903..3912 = 1.35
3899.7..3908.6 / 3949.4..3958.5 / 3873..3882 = 1.70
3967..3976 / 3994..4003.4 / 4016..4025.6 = 1.65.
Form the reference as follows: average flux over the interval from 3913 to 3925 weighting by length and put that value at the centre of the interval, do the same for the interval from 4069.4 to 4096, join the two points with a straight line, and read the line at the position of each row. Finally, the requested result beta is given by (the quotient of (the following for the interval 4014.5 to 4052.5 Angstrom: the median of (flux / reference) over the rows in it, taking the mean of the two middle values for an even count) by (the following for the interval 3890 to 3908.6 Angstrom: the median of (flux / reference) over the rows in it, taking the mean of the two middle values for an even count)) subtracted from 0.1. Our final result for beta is -0.86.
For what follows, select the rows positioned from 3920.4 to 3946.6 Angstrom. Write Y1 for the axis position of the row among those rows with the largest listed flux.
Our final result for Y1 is 3921.73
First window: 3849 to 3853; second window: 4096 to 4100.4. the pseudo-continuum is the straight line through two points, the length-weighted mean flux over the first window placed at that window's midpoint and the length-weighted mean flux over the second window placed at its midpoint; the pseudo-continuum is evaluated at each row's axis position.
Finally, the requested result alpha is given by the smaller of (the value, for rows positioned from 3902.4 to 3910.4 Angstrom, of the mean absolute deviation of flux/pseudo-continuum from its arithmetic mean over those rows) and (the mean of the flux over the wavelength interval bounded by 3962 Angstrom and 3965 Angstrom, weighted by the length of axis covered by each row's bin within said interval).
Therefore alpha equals 0.09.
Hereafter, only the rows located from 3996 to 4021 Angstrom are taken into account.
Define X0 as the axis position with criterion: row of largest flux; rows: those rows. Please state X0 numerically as 4017.70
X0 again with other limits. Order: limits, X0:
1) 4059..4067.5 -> 4064.22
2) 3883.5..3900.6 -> 3887.56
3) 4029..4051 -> 4039.96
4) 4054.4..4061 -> 4055.81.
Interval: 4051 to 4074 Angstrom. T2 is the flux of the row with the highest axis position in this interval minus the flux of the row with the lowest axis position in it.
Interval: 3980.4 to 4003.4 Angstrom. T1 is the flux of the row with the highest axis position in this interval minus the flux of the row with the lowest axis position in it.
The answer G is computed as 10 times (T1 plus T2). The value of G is -9.7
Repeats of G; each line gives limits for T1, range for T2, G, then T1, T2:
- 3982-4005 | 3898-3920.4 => -8.2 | -0.02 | -0.80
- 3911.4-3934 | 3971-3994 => -11.3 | -0.34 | -0.79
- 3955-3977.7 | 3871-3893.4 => -21.5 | -0.48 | -1.67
